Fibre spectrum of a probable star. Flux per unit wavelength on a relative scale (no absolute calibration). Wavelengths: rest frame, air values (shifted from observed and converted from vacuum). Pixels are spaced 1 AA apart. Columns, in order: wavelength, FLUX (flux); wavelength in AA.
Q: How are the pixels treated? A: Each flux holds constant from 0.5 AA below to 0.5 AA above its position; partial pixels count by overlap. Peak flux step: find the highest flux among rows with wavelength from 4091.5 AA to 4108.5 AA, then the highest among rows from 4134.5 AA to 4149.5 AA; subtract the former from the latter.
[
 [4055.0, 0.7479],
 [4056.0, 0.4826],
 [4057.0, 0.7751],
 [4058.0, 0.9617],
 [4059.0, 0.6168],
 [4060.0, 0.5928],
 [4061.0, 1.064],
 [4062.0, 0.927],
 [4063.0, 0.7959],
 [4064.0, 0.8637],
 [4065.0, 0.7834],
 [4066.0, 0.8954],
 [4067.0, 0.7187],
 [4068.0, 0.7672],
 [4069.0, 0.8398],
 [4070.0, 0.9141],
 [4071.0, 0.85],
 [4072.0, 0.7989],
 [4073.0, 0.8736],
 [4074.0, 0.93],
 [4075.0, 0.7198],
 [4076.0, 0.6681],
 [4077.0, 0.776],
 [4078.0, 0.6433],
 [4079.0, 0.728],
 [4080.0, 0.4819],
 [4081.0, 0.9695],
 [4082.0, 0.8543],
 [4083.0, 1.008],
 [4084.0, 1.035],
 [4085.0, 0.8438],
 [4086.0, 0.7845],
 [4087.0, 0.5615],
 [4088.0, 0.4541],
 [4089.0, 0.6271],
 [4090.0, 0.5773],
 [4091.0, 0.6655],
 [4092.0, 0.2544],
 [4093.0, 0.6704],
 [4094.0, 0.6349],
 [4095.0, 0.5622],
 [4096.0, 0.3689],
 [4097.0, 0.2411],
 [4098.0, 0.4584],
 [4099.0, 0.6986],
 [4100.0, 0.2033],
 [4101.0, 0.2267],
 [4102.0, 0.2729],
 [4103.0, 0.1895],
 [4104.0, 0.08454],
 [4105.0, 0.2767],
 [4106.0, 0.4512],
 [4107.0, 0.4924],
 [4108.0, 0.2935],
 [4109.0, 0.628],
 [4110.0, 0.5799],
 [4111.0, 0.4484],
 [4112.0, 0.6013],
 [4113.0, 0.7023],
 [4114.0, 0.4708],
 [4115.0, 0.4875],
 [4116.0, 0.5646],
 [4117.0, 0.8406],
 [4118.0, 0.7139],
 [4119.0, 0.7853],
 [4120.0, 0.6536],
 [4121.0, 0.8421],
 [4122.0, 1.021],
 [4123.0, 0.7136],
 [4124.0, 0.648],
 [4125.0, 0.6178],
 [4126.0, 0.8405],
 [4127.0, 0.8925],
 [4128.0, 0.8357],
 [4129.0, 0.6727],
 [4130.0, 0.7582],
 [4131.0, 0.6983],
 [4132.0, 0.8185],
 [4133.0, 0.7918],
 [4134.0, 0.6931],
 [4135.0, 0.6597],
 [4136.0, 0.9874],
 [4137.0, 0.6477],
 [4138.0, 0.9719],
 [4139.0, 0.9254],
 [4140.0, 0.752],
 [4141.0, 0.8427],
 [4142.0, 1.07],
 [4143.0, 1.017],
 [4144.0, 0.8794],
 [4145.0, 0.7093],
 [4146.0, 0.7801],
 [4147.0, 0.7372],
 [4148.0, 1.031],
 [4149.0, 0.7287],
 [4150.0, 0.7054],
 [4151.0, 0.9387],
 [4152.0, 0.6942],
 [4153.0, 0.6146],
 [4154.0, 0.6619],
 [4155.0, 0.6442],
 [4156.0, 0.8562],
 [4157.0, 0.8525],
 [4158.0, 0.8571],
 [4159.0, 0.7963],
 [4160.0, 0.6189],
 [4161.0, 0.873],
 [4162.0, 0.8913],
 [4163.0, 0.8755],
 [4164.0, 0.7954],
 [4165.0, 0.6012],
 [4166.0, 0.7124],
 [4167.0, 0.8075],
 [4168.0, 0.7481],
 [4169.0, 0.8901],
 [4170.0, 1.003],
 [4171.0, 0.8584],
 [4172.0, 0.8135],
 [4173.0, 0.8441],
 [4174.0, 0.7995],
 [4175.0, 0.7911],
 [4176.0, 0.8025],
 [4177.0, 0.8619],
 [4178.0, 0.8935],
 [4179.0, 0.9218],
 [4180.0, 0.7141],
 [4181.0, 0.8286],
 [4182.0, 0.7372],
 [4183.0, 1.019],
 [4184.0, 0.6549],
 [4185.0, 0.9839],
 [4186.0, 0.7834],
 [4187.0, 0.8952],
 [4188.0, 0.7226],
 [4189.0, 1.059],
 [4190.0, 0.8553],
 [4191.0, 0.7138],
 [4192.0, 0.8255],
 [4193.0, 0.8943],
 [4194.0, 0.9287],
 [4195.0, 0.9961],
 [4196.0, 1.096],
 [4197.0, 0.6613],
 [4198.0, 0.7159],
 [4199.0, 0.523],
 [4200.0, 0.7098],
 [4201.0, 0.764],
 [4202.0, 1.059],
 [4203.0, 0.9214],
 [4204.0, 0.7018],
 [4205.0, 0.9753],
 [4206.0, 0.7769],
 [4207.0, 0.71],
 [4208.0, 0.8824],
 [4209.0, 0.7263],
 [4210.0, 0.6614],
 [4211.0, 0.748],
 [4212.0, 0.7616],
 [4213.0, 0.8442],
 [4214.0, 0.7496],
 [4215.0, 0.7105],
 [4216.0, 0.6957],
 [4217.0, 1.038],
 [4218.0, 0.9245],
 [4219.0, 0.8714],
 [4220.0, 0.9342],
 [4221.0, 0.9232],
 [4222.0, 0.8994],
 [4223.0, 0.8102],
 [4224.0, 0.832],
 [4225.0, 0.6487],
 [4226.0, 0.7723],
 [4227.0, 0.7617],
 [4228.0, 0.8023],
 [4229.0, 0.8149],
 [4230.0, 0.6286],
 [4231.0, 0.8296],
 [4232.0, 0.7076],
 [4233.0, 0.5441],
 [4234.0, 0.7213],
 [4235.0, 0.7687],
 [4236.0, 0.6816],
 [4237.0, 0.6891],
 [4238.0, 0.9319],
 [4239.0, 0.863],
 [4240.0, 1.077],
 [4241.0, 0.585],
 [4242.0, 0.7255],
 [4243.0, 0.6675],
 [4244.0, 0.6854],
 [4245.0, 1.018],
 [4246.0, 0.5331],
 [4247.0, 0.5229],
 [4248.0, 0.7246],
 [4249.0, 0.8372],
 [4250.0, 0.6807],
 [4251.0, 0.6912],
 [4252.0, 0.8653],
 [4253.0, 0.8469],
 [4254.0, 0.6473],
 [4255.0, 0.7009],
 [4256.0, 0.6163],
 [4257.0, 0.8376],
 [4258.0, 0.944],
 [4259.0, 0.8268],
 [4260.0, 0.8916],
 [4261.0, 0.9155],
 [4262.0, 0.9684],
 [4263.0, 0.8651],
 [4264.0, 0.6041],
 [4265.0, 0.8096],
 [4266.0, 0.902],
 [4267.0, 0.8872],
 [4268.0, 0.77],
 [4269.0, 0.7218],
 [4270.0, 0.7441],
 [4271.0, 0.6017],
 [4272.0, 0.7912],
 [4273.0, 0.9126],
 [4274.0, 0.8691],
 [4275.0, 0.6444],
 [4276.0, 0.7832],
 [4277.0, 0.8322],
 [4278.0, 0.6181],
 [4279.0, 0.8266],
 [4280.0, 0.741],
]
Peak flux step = 0.37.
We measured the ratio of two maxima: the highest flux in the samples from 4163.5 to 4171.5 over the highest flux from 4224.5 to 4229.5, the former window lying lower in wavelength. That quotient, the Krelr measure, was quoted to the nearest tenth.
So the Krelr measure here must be 1.2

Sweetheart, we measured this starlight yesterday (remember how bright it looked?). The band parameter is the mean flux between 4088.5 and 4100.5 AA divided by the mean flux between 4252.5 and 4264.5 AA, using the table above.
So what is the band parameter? 0.62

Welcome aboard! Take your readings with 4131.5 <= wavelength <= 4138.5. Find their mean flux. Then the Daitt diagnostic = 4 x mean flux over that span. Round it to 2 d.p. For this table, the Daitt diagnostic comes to 3.18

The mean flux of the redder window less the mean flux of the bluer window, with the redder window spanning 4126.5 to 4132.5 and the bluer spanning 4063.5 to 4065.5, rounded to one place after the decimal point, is 0.0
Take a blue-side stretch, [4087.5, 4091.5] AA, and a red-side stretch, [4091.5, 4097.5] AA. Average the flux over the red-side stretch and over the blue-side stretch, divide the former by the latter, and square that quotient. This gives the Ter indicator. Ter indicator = 0.61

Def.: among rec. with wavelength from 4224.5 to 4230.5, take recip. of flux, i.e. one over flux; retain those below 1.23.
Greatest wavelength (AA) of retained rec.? 4229.0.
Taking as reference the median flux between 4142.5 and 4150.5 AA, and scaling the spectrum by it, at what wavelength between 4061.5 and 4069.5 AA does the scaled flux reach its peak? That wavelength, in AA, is 4062.0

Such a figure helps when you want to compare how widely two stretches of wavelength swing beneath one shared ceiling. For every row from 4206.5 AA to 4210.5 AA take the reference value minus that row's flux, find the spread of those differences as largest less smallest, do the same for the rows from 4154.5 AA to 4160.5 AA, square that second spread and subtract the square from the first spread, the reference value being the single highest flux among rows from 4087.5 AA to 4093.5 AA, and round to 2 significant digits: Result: 0.16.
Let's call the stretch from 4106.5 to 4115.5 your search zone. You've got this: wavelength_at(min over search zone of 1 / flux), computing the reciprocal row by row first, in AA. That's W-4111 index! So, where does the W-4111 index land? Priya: 4113.0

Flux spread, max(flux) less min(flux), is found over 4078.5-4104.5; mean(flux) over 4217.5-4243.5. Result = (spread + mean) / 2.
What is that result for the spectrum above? 0.87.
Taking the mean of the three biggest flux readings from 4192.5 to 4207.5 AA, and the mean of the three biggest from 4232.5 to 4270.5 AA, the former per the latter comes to 1.03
